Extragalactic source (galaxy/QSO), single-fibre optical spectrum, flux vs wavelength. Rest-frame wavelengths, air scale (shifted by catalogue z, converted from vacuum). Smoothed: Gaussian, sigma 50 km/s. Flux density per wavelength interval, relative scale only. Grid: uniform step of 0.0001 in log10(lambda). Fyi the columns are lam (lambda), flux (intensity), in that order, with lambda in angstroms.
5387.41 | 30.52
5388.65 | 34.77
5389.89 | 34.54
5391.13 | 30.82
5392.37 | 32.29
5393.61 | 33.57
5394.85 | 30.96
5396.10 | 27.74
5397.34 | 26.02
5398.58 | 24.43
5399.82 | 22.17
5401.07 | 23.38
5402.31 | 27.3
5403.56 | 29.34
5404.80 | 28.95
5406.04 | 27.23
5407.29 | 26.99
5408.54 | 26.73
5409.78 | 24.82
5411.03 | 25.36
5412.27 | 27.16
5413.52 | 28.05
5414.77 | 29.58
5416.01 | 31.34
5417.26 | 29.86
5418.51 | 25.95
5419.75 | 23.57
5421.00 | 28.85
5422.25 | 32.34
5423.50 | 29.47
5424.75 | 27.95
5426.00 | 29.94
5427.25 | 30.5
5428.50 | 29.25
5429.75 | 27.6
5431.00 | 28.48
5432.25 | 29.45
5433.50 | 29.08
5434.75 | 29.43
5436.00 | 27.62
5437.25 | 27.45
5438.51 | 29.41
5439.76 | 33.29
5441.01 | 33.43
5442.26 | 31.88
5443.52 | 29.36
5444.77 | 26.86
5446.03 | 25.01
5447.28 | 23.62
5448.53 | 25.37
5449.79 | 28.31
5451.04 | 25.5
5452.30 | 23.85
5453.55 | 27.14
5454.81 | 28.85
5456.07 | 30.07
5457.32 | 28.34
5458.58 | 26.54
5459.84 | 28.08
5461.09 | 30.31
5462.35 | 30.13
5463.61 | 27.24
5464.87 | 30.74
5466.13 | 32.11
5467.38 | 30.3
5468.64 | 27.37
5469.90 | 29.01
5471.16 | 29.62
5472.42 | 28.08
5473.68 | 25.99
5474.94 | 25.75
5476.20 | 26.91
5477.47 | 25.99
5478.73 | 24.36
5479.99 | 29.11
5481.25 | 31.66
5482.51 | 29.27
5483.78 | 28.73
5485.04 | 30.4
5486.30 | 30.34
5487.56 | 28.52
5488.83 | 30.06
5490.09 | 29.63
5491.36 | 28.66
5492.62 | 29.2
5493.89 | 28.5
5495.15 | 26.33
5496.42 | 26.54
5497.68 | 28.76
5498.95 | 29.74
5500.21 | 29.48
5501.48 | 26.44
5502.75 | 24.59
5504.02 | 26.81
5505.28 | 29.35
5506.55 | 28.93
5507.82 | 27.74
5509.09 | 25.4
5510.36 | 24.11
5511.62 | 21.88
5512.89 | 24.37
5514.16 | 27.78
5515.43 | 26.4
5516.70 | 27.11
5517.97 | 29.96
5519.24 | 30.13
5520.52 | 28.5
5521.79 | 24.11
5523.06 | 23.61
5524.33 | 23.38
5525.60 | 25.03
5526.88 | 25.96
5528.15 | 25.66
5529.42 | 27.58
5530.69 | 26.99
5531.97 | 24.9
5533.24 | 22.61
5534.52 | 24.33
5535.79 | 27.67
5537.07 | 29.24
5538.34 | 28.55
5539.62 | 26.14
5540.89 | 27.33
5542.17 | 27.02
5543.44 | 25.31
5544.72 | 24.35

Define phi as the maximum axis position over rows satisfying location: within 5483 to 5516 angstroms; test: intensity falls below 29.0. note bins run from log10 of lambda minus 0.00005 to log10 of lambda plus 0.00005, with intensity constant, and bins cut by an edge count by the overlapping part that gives 5515.43 angstroms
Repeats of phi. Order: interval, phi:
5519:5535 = 5534.52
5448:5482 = 5478.73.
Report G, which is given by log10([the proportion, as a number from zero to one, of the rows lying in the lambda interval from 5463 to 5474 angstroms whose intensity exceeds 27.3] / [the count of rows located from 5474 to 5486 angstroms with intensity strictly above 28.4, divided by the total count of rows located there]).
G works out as 0.146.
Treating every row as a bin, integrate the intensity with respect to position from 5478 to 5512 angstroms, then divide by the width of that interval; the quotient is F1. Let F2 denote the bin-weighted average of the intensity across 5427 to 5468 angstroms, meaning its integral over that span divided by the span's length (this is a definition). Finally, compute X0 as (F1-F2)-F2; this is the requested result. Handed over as -29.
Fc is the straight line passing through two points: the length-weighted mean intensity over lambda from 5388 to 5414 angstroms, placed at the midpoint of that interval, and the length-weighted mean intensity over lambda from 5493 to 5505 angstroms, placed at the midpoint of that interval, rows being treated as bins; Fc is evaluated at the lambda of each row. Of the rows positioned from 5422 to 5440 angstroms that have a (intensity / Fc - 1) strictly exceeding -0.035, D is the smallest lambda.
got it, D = 5422.25 angstroms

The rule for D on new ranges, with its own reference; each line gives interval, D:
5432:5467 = 5432.25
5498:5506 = 5498.95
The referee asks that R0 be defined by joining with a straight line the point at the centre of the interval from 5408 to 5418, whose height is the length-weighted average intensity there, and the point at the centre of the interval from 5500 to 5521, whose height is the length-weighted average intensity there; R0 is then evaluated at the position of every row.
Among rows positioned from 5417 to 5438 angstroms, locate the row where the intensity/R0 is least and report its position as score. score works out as 5419.75 angstroms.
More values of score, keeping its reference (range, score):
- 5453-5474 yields 5473.68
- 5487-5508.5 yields 5502.75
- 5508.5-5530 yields 5511.62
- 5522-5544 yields 5533.24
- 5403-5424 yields 5419.75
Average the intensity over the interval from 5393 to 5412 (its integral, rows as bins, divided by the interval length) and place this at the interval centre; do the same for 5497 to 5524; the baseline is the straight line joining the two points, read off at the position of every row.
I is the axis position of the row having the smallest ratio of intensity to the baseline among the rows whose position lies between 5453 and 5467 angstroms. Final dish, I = 5458.58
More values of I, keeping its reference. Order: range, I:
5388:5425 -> 5399.82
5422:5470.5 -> 5447.28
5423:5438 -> 5437.25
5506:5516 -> 5511.62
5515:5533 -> 5524.33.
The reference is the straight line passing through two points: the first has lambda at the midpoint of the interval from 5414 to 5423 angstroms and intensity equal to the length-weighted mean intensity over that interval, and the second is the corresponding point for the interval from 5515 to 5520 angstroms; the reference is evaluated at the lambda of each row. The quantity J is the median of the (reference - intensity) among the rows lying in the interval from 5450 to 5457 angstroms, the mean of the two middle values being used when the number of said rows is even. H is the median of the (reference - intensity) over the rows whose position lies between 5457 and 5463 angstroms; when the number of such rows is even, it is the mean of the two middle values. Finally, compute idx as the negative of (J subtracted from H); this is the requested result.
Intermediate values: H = 0.3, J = 1.5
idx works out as 1.2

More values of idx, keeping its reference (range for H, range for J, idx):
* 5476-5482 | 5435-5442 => -2.4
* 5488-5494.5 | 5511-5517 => 2.7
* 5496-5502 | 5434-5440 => -0.4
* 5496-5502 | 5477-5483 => -0.3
